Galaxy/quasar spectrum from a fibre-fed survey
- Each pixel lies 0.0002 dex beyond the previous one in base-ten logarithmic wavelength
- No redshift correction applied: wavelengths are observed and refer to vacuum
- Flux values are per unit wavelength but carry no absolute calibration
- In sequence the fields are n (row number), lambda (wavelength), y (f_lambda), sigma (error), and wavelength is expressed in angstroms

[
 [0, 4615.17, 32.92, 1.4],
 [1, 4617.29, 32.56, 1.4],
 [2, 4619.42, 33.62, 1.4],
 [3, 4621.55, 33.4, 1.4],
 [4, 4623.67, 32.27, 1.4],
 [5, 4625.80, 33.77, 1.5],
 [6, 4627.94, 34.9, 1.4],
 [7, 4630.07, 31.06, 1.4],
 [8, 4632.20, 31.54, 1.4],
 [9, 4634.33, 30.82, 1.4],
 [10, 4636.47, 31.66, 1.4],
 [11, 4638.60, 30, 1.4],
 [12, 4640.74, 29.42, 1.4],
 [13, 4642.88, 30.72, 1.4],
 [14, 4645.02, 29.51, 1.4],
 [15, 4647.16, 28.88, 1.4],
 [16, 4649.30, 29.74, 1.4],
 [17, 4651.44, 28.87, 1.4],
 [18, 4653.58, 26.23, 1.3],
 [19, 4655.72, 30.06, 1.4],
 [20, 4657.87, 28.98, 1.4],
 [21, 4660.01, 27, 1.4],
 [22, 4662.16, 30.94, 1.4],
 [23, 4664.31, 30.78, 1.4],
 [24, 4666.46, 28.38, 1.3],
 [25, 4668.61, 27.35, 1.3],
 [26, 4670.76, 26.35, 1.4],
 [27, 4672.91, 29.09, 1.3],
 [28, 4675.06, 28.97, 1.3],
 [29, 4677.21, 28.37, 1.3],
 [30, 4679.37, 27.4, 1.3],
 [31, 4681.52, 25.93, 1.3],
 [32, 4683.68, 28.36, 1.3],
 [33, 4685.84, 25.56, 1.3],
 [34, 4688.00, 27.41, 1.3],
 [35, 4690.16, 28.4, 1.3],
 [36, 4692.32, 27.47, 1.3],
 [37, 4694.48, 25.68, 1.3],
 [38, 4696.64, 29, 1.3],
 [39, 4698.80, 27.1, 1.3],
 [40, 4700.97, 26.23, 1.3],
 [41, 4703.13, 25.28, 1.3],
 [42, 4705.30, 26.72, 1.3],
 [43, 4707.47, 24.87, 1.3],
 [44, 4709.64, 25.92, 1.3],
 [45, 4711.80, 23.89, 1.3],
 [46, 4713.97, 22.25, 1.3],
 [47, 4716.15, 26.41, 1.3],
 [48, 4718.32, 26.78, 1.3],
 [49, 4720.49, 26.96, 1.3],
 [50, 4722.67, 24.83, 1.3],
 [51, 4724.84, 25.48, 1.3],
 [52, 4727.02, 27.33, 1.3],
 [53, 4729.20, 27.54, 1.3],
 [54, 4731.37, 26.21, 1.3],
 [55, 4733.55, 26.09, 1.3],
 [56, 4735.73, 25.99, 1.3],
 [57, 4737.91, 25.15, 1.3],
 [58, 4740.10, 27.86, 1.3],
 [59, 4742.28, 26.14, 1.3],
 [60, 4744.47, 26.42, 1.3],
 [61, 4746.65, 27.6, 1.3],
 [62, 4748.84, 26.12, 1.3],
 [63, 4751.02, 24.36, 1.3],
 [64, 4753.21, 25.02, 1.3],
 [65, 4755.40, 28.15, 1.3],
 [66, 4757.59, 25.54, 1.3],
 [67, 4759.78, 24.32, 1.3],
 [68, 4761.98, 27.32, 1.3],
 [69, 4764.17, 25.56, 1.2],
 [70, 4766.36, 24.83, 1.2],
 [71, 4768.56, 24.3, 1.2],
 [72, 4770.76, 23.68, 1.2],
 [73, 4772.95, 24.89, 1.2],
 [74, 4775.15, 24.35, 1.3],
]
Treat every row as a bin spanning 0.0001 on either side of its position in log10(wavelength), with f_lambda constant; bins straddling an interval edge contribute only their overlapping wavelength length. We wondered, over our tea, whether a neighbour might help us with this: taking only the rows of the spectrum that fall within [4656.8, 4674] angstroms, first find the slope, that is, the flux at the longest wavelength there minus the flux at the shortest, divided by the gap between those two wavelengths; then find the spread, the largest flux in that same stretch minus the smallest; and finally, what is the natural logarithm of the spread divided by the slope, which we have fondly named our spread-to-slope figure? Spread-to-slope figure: 6.4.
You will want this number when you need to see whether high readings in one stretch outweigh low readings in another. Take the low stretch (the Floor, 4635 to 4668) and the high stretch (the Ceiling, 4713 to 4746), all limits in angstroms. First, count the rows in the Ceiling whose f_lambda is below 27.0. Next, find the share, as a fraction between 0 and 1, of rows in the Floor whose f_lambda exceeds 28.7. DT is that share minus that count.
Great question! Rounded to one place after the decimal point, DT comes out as -11.2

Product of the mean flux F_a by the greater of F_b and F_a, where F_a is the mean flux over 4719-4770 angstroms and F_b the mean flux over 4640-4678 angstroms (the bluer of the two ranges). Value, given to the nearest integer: 752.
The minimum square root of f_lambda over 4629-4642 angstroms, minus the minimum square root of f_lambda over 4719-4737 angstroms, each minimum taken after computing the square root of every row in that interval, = 0.44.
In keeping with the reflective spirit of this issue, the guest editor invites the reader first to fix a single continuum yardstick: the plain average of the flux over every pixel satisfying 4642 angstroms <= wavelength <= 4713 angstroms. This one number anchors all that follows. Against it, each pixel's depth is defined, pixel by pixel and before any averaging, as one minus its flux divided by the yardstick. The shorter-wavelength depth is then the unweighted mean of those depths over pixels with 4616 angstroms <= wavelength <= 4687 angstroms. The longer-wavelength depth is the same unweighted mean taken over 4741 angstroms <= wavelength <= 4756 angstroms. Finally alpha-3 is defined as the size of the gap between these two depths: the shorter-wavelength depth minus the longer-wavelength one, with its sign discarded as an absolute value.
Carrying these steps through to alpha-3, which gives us 0.13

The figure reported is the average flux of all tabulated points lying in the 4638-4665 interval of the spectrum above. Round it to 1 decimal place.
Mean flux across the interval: 29.3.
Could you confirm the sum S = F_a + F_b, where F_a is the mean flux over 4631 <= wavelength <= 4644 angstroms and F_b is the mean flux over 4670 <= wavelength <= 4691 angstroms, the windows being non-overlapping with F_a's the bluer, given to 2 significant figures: 58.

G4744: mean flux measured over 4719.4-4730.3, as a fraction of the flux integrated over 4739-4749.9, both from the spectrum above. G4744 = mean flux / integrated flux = 0.090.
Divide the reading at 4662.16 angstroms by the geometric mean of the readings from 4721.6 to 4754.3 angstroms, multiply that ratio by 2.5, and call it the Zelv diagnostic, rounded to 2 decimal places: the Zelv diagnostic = 2.96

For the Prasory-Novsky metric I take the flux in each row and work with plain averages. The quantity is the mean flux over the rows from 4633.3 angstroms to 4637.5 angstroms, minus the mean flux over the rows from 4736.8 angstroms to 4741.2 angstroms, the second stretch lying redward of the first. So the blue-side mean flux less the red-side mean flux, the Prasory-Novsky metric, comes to 4.7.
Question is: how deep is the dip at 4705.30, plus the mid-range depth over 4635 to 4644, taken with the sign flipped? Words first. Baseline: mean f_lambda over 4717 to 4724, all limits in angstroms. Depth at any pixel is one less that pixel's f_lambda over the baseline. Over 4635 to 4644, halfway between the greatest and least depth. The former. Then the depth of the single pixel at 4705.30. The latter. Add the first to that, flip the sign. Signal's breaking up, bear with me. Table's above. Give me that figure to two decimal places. 0.19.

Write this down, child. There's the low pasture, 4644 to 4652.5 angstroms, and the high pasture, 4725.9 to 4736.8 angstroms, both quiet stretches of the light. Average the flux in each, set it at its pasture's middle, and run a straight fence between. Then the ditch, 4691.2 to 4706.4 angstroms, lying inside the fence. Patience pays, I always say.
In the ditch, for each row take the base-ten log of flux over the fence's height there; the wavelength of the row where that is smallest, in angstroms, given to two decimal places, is 4703.13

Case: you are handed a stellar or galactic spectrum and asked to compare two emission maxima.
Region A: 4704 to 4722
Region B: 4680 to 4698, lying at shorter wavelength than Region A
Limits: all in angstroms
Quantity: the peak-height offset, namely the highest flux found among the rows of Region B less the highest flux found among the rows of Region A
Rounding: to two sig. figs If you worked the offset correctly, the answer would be 2.0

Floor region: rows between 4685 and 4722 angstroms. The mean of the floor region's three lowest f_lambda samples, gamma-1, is 23.7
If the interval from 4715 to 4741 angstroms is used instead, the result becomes 25.2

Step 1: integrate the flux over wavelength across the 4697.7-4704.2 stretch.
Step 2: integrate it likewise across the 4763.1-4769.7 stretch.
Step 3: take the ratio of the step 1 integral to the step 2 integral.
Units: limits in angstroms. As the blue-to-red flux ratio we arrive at 1.04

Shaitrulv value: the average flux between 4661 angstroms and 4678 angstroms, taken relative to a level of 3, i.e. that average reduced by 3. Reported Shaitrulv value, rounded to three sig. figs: 25.8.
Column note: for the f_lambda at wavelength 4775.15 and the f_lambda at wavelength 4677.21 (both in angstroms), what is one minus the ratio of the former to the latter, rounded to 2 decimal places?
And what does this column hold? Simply 0.14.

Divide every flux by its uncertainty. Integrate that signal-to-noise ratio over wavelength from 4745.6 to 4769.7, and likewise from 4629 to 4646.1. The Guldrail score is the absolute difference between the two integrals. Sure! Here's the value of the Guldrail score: 114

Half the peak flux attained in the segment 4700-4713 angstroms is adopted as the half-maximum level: 13.4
